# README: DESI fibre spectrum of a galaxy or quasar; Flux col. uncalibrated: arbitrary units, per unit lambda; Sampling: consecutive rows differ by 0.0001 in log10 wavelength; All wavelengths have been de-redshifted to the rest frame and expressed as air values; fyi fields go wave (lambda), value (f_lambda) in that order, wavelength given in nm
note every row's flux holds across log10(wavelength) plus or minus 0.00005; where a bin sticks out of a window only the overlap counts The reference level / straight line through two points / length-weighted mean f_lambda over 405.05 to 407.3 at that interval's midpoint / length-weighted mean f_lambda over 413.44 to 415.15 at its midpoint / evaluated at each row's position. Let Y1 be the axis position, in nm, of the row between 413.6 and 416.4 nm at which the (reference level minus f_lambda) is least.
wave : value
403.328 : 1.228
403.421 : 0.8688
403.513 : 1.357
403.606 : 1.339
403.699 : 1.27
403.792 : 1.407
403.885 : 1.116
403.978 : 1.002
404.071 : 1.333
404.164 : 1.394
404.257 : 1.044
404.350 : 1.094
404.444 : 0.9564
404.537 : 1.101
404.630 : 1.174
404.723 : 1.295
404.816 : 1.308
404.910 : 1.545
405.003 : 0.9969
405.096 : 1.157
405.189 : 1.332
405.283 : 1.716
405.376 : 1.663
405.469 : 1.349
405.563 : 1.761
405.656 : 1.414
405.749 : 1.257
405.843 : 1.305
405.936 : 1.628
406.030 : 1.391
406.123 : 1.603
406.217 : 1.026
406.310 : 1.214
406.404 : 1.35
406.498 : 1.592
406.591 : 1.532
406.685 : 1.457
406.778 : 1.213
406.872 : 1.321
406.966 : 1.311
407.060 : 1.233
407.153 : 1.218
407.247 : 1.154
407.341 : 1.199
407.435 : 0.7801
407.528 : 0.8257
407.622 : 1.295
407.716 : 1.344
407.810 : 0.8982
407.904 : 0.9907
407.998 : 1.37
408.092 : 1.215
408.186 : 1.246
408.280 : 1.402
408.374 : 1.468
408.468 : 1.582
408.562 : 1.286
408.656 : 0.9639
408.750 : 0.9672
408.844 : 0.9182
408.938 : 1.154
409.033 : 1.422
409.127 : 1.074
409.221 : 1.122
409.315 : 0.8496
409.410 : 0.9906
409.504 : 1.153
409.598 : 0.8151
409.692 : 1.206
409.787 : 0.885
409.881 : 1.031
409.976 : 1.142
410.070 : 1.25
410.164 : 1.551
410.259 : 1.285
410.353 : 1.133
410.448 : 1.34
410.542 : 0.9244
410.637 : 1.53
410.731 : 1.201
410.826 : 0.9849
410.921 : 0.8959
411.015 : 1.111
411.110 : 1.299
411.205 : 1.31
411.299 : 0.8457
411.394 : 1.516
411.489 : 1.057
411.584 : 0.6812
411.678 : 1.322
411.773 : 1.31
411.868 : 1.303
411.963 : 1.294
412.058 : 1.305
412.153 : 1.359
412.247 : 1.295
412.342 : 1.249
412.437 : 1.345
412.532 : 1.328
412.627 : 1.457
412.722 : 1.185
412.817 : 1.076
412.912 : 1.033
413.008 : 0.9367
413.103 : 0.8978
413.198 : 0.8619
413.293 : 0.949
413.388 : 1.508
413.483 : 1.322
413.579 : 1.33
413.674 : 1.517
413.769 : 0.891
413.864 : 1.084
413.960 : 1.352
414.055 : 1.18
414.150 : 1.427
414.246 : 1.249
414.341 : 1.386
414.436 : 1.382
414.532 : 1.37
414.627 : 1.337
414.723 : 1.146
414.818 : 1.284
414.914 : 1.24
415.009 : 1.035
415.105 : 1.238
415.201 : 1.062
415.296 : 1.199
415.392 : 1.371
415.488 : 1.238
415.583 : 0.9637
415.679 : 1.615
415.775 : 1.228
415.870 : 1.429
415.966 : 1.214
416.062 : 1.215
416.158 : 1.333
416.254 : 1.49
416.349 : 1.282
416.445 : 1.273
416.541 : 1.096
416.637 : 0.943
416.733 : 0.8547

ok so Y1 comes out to 415.679 nm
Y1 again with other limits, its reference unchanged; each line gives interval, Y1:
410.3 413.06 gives 410.637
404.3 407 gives 405.563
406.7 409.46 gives 408.468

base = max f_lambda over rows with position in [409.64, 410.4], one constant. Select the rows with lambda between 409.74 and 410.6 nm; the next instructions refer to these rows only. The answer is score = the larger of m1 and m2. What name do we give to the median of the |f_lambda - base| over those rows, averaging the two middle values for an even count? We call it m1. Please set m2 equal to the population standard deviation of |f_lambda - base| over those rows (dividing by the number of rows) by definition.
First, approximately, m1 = 0.409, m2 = 0.20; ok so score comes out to 0.409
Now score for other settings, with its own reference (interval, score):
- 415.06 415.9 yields 0.313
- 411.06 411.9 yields 0.252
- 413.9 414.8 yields 0.199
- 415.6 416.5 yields 0.269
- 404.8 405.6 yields 0.210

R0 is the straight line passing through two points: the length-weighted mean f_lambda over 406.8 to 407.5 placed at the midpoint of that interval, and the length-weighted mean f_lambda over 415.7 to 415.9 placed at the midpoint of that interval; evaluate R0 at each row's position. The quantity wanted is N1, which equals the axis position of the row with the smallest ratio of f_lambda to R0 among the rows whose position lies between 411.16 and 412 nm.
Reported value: 411.584 nm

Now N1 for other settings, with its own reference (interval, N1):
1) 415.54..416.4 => 415.583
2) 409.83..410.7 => 410.542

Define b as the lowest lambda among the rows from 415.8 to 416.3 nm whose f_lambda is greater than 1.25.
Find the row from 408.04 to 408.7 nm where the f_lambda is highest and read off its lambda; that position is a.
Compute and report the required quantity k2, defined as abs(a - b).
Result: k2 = 7.40 nm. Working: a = 408.468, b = 415.870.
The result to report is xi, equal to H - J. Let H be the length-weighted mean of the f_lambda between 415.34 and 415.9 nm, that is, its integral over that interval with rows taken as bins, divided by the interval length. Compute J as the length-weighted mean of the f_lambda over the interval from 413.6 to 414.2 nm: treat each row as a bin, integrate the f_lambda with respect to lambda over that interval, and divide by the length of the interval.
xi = 0.06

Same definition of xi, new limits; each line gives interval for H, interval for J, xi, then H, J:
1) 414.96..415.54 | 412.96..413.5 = 0.12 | 1.19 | 1.07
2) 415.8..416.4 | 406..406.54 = -0.03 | 1.32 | 1.36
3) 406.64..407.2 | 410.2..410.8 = 0.06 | 1.29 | 1.23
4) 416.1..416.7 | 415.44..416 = -0.06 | 1.23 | 1.28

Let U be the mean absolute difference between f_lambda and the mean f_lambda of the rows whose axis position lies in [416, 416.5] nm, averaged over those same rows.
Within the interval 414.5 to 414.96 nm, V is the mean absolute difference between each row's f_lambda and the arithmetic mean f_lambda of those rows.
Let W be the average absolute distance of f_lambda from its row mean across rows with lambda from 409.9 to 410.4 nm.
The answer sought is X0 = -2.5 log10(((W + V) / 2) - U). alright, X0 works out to 4.4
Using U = 0.07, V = 0.07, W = 0.117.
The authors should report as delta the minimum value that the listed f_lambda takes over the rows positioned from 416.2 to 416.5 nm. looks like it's 1.273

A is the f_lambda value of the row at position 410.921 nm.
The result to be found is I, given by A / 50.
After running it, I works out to 0.0179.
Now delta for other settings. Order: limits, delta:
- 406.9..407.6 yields 0.7801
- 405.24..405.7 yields 1.349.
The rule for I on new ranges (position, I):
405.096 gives 0.0231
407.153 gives 0.0244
